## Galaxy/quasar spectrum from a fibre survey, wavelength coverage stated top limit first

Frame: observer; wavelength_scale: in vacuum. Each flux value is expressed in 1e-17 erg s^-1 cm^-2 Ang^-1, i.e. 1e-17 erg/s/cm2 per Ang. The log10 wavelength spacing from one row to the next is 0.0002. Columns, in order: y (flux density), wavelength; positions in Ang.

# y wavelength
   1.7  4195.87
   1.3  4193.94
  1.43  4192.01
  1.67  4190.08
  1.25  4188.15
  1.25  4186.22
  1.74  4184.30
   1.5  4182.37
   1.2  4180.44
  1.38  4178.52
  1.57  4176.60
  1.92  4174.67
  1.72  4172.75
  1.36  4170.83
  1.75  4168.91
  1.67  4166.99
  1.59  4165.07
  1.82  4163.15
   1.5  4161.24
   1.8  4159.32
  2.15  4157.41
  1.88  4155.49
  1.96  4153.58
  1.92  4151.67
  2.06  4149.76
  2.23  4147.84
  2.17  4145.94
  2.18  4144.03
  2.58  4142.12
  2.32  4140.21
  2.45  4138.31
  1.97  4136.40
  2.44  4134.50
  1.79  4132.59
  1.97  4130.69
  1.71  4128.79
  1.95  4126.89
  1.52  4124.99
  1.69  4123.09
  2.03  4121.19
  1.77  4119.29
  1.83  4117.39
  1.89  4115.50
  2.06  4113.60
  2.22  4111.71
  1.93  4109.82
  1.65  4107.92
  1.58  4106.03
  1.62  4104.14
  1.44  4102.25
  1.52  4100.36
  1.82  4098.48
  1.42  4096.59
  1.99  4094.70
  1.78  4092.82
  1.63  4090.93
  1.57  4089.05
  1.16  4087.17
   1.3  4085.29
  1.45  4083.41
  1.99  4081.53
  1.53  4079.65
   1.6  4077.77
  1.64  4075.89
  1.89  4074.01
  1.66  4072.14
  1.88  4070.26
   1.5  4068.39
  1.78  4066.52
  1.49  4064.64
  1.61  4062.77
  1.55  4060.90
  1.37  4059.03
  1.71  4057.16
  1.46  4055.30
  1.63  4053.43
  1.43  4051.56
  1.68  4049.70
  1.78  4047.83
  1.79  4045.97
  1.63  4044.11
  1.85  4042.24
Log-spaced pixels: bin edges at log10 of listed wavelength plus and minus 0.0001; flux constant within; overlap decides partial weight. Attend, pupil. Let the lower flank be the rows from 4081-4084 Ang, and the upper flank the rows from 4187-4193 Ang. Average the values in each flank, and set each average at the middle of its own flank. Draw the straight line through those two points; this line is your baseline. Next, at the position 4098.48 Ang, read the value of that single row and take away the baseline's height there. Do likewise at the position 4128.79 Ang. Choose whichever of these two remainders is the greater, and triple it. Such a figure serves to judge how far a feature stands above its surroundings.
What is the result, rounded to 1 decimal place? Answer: 0.4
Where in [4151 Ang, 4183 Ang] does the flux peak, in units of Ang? 4157.41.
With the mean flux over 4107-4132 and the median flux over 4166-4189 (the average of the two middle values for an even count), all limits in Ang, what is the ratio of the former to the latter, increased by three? 4.21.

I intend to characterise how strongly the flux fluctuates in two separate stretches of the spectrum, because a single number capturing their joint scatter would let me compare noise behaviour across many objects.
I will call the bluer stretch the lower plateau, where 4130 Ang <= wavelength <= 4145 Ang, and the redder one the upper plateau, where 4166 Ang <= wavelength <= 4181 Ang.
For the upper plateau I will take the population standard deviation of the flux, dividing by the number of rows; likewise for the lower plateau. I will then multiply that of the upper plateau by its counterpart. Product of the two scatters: 0.059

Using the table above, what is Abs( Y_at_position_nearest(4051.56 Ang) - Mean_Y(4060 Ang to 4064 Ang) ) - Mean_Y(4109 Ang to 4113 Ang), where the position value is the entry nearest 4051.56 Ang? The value -1.9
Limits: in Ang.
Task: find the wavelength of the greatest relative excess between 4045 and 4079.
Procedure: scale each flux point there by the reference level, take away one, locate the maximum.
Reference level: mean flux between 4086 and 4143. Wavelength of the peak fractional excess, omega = 4074.01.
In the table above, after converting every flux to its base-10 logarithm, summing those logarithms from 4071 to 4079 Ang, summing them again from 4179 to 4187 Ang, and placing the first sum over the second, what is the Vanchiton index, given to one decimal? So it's 1.5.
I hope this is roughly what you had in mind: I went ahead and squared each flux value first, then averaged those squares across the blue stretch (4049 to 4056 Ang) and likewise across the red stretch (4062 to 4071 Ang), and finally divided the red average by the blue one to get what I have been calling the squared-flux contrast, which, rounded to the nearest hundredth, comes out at 1.14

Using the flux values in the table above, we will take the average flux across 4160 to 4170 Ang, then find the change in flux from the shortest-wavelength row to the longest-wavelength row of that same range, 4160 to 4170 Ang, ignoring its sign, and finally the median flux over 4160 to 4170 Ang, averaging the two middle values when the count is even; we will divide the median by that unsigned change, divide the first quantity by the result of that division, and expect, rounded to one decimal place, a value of 0.2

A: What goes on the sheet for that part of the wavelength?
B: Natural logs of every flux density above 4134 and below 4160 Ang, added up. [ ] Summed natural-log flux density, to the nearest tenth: 10.6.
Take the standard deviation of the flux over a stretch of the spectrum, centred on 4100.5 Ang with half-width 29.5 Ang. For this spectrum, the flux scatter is 0.24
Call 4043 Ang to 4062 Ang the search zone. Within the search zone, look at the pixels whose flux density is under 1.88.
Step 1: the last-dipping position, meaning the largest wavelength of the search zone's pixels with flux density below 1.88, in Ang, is 4060.90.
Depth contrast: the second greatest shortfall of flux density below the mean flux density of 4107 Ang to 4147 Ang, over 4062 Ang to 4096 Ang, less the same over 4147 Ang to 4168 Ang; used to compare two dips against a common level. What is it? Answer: 0.3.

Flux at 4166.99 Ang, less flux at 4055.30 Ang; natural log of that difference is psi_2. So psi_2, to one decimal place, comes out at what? -1.6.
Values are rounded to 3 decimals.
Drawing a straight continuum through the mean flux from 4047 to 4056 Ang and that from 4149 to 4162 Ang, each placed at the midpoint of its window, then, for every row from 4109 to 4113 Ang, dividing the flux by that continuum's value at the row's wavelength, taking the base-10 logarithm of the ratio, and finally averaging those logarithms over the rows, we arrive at 0.069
